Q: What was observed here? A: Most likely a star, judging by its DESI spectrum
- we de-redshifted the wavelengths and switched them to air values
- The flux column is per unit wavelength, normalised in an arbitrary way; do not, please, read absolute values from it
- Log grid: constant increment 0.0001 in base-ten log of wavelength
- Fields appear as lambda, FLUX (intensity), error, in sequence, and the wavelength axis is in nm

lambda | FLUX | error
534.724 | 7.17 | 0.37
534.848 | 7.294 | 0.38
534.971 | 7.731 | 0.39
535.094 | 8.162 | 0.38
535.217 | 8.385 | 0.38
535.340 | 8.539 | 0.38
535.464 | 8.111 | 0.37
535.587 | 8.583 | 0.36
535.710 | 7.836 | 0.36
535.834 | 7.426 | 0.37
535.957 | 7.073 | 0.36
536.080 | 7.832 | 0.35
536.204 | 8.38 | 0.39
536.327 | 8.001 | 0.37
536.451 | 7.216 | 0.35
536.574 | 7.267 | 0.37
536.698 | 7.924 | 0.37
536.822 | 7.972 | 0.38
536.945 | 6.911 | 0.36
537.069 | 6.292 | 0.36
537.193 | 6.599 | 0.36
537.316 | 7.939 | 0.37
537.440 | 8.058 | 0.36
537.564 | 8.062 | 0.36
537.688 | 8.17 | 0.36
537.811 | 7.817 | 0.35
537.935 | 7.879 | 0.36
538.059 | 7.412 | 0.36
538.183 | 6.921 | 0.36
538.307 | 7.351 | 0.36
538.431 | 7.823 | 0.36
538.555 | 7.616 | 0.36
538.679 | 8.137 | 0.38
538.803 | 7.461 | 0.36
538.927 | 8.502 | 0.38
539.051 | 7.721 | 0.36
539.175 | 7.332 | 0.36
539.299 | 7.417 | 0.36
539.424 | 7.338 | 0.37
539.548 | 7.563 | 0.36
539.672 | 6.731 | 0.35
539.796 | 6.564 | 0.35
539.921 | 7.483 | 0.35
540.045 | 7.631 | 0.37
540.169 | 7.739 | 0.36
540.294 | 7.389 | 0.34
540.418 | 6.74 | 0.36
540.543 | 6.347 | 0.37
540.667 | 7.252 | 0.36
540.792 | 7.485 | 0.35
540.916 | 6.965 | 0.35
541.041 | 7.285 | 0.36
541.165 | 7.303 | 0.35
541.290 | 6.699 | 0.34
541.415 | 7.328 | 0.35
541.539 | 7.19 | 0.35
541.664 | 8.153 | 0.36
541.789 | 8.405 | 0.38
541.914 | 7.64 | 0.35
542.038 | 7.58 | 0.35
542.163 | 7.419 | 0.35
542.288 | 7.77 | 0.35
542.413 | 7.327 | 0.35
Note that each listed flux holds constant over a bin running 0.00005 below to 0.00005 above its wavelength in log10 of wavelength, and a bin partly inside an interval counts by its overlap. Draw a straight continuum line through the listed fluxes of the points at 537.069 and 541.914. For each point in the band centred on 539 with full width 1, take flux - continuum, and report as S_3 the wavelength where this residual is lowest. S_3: 539.424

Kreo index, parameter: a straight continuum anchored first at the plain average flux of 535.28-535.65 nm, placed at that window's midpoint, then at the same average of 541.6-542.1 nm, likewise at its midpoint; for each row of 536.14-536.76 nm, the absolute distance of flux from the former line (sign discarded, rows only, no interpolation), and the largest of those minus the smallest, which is 1.1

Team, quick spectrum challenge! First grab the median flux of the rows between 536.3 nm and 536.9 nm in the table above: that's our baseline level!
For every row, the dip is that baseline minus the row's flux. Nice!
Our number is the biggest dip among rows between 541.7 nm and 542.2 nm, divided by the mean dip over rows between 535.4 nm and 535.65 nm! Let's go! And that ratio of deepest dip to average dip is -1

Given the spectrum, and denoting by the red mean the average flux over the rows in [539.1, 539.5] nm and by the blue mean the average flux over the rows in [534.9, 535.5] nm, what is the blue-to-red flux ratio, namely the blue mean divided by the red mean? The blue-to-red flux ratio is 1.11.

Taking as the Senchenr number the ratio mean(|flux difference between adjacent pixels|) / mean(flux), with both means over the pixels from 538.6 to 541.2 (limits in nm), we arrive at 0.060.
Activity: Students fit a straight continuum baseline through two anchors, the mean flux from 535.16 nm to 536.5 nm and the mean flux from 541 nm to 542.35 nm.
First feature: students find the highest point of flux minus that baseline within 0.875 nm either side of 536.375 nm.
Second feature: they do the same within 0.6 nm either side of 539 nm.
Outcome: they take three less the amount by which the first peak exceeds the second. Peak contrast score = 3.16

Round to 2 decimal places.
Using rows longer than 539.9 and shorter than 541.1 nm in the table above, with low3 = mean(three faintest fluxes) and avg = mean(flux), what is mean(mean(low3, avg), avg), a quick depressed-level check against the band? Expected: 7.09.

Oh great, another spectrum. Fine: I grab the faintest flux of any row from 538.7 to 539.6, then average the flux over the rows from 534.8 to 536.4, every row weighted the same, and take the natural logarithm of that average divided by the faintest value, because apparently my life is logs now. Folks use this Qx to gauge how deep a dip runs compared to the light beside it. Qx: 0.081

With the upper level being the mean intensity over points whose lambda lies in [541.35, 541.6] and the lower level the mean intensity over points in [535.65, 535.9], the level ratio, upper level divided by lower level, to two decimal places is 0.95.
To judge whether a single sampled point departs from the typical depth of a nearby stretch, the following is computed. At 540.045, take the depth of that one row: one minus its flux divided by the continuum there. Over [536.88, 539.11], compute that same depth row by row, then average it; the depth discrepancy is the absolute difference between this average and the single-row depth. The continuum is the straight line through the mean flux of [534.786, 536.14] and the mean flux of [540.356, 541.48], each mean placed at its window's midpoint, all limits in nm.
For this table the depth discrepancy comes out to 0.050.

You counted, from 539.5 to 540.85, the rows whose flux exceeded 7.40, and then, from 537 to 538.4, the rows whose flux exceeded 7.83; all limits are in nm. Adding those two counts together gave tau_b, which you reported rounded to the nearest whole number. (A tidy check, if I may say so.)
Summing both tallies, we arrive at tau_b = 10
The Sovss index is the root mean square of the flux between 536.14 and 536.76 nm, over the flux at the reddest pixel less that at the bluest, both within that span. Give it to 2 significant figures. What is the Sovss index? -17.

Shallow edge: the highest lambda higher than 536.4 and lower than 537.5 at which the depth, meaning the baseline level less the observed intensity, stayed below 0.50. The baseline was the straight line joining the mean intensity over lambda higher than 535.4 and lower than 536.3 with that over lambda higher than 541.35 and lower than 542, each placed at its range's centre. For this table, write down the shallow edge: 537.440 nm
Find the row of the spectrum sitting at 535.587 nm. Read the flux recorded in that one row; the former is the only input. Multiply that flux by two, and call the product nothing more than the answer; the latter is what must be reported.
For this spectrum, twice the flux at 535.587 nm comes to 17.17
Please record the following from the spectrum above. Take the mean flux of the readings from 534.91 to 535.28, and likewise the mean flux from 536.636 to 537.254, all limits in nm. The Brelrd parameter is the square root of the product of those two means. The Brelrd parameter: 7.6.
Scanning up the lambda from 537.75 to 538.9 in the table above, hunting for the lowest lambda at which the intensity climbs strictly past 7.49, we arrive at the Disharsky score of 537.811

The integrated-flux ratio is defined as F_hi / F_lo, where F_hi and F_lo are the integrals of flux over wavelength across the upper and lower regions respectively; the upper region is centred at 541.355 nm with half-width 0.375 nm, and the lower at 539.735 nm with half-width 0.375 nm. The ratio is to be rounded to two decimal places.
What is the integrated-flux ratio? 1.02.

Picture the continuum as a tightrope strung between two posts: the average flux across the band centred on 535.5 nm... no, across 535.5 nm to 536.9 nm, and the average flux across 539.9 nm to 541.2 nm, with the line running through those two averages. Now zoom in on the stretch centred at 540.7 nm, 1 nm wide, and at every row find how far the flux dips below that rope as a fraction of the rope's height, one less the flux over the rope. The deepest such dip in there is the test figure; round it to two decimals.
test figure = 0.12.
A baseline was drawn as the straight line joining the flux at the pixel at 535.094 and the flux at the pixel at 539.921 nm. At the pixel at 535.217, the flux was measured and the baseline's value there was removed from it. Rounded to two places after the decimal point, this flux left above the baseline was 0.24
